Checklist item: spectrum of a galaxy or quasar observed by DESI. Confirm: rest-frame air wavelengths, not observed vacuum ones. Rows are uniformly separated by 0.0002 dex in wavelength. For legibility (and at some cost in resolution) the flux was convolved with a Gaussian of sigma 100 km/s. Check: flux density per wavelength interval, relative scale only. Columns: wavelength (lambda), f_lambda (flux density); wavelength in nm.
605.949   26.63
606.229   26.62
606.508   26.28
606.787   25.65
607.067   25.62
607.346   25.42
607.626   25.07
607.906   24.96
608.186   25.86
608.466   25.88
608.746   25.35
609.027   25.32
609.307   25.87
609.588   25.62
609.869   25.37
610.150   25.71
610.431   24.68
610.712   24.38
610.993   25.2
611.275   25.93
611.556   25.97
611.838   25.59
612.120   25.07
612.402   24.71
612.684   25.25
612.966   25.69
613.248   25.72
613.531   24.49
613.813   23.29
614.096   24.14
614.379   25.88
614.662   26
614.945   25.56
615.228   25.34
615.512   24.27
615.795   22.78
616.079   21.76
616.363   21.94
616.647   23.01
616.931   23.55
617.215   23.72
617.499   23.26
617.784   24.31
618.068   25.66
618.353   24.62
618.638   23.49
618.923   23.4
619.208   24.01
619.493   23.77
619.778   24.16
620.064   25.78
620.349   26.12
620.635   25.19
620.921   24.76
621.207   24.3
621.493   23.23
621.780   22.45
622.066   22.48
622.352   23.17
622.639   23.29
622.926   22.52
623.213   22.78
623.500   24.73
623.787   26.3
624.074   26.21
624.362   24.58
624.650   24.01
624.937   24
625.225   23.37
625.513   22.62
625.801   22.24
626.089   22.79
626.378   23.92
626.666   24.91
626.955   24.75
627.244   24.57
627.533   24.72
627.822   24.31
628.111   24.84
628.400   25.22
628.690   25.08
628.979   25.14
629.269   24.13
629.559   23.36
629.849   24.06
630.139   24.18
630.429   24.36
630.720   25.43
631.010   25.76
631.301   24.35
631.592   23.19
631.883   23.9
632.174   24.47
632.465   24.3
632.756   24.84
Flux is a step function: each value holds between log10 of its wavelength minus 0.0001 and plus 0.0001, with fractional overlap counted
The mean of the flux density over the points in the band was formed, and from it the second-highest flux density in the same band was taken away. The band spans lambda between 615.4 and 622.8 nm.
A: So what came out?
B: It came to -2.0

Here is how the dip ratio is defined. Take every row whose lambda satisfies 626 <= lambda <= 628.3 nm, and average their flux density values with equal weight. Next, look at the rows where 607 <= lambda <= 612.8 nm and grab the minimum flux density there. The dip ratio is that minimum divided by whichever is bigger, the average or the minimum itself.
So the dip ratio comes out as 1.00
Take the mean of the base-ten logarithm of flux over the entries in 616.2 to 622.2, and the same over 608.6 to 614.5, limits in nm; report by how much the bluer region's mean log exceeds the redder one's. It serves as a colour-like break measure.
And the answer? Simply 0.022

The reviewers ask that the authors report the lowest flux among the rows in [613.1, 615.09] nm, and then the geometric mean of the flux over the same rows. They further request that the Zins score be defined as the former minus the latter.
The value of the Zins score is -1.70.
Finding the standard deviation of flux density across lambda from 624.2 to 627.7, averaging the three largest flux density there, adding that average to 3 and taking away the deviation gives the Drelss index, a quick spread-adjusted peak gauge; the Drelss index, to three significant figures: 26.9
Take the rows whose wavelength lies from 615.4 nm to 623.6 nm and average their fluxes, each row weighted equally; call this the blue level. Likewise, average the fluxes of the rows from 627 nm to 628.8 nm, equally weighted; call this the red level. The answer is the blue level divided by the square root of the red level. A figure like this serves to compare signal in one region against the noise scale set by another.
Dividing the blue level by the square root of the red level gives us 4.77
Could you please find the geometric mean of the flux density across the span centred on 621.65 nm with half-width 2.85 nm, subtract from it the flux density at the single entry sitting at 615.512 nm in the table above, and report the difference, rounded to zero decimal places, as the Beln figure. 0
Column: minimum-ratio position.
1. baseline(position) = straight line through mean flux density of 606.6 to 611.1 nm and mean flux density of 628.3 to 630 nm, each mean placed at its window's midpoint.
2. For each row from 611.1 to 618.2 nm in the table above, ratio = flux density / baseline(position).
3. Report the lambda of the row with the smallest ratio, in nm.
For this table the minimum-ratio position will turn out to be 616.079 nm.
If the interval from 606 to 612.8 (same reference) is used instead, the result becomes 610.712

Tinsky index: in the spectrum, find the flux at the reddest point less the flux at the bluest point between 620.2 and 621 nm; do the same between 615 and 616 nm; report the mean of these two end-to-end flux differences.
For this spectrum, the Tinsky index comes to -2.0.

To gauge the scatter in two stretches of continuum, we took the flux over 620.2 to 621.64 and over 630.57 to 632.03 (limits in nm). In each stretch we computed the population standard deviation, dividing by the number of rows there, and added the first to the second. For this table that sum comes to 1.9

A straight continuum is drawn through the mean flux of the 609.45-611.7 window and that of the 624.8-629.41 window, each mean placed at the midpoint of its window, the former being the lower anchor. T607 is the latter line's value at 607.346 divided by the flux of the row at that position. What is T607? 1.01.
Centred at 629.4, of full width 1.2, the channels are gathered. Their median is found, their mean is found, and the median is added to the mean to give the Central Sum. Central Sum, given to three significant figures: 48.3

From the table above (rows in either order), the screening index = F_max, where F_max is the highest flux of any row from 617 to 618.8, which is 25.66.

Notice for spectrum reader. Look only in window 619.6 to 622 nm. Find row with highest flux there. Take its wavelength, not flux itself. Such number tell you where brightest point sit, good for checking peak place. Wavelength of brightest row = 620.349 nm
